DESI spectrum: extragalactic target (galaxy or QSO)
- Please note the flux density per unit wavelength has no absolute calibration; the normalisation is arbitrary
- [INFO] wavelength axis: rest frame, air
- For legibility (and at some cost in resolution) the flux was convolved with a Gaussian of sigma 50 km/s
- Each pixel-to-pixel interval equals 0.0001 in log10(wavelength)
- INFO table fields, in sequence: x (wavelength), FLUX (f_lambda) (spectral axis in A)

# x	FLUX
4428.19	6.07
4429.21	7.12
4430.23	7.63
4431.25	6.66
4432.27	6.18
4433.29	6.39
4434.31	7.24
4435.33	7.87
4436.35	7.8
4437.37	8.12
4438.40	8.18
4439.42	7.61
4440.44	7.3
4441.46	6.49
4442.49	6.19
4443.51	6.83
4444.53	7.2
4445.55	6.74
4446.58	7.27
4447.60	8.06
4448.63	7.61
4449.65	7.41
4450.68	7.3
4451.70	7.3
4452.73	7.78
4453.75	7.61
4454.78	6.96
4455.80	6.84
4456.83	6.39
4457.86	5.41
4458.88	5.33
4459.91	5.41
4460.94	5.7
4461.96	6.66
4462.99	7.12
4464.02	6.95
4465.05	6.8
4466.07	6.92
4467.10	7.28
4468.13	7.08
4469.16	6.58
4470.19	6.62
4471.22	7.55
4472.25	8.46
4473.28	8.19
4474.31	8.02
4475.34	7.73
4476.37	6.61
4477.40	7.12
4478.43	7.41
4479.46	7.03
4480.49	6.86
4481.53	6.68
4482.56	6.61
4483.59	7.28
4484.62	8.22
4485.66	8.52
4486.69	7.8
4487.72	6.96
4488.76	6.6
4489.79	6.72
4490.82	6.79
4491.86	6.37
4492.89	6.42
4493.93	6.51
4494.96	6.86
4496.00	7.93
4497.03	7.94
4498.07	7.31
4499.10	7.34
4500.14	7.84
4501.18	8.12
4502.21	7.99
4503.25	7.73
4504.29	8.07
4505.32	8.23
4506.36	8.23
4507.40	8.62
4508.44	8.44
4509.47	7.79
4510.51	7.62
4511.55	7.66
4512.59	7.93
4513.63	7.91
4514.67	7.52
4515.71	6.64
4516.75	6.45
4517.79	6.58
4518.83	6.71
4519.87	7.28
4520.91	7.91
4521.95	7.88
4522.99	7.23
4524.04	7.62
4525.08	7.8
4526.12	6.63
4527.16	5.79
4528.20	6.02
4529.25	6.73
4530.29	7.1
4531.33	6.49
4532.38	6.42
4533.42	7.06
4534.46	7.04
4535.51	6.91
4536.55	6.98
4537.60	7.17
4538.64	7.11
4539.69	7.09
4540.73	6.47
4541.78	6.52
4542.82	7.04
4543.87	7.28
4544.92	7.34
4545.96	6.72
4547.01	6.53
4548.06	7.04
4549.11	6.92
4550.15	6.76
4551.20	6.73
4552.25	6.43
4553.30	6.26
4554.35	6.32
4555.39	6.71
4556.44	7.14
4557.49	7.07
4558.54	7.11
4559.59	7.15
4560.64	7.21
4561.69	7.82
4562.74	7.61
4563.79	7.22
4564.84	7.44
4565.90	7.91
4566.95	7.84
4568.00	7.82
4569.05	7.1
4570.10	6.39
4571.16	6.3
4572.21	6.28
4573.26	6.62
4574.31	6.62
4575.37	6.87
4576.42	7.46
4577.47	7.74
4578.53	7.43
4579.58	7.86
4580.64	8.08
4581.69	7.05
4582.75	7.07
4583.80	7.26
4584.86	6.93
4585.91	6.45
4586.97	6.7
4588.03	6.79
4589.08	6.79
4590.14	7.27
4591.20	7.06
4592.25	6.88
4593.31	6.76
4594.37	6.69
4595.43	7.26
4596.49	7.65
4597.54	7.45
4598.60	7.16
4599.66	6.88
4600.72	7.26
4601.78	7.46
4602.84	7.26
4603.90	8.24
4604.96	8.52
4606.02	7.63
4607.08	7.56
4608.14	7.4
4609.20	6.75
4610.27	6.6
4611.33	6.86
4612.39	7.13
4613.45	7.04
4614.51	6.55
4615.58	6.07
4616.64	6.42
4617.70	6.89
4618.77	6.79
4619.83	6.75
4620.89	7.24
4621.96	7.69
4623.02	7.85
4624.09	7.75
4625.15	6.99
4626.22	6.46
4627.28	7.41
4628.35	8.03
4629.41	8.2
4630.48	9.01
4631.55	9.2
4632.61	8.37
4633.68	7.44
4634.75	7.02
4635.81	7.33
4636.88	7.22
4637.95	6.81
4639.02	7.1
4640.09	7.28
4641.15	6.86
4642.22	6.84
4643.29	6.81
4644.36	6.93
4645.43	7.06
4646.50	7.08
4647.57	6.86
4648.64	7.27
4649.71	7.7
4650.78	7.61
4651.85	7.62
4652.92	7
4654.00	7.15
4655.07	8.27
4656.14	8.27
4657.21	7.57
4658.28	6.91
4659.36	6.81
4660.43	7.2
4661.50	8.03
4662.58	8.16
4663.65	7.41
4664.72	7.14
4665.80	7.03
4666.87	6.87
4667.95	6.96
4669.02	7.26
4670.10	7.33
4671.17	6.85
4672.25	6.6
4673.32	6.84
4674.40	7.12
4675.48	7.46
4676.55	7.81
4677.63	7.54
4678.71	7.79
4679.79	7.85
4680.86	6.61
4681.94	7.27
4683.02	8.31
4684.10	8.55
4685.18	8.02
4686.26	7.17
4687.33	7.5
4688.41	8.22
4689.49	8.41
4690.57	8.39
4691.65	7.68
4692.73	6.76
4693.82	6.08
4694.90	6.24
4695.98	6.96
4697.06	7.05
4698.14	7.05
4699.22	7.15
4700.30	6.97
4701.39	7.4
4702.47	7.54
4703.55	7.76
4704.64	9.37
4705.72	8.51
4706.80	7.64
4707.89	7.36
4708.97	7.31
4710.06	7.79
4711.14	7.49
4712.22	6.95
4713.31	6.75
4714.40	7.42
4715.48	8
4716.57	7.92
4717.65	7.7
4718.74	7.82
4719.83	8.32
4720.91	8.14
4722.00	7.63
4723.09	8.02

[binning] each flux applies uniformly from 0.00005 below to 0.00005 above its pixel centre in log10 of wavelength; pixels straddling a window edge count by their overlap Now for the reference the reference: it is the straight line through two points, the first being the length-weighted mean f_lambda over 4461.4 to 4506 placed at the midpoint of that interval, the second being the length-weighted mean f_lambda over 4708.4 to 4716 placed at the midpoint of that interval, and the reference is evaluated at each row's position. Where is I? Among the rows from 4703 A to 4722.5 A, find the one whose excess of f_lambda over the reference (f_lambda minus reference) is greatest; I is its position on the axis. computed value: 4704.64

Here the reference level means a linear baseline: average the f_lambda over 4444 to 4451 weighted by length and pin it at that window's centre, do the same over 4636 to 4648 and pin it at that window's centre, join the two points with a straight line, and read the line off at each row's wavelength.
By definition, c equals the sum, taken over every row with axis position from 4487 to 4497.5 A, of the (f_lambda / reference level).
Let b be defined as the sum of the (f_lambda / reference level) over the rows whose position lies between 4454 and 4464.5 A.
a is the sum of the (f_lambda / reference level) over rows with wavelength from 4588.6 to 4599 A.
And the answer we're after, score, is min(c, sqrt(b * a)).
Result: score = 9.3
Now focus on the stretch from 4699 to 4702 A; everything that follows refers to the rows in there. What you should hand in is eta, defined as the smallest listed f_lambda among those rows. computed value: 6.97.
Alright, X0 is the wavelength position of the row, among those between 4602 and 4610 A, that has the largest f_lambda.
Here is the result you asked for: 4604.96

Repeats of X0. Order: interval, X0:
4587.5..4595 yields 4590.14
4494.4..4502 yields 4501.18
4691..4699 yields 4691.65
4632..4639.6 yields 4632.61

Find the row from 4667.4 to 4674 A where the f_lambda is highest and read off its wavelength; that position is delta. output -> 4670.10 A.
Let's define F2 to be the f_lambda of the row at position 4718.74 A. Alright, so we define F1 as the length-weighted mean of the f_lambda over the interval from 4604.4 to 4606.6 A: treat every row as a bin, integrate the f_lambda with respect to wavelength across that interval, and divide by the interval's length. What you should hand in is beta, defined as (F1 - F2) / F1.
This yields 0.03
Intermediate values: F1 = 8.1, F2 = 7.82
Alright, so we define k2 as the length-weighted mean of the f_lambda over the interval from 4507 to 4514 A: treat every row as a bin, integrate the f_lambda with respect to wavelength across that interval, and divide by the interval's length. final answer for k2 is 7.99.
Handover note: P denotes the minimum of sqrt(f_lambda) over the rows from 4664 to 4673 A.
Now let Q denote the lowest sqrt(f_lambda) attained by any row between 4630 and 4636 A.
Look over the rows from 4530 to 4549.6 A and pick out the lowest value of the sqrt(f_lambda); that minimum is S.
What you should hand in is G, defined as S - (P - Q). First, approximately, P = 2.57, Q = 2.65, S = 2.53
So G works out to 2.61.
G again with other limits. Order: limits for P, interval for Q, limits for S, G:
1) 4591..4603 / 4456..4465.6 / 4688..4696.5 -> 2.19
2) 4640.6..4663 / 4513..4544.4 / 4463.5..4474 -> 2.36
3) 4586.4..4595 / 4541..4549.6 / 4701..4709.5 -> 2.67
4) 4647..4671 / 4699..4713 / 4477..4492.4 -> 2.55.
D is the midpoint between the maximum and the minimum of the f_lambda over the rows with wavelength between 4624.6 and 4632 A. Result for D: 7.83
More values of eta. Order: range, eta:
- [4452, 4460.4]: 5.33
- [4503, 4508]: 7.73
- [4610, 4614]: 6.6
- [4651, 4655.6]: 7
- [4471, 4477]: 6.61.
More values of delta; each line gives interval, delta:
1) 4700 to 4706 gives 4704.64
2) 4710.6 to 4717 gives 4715.48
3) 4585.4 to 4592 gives 4590.14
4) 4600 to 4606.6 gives 4604.96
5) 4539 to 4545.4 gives 4544.92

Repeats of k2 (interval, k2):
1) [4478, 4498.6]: 7.14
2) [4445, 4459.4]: 7.00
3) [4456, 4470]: 6.45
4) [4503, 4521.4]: 7.63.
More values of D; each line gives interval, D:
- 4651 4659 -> 7.59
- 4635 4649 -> 7.07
